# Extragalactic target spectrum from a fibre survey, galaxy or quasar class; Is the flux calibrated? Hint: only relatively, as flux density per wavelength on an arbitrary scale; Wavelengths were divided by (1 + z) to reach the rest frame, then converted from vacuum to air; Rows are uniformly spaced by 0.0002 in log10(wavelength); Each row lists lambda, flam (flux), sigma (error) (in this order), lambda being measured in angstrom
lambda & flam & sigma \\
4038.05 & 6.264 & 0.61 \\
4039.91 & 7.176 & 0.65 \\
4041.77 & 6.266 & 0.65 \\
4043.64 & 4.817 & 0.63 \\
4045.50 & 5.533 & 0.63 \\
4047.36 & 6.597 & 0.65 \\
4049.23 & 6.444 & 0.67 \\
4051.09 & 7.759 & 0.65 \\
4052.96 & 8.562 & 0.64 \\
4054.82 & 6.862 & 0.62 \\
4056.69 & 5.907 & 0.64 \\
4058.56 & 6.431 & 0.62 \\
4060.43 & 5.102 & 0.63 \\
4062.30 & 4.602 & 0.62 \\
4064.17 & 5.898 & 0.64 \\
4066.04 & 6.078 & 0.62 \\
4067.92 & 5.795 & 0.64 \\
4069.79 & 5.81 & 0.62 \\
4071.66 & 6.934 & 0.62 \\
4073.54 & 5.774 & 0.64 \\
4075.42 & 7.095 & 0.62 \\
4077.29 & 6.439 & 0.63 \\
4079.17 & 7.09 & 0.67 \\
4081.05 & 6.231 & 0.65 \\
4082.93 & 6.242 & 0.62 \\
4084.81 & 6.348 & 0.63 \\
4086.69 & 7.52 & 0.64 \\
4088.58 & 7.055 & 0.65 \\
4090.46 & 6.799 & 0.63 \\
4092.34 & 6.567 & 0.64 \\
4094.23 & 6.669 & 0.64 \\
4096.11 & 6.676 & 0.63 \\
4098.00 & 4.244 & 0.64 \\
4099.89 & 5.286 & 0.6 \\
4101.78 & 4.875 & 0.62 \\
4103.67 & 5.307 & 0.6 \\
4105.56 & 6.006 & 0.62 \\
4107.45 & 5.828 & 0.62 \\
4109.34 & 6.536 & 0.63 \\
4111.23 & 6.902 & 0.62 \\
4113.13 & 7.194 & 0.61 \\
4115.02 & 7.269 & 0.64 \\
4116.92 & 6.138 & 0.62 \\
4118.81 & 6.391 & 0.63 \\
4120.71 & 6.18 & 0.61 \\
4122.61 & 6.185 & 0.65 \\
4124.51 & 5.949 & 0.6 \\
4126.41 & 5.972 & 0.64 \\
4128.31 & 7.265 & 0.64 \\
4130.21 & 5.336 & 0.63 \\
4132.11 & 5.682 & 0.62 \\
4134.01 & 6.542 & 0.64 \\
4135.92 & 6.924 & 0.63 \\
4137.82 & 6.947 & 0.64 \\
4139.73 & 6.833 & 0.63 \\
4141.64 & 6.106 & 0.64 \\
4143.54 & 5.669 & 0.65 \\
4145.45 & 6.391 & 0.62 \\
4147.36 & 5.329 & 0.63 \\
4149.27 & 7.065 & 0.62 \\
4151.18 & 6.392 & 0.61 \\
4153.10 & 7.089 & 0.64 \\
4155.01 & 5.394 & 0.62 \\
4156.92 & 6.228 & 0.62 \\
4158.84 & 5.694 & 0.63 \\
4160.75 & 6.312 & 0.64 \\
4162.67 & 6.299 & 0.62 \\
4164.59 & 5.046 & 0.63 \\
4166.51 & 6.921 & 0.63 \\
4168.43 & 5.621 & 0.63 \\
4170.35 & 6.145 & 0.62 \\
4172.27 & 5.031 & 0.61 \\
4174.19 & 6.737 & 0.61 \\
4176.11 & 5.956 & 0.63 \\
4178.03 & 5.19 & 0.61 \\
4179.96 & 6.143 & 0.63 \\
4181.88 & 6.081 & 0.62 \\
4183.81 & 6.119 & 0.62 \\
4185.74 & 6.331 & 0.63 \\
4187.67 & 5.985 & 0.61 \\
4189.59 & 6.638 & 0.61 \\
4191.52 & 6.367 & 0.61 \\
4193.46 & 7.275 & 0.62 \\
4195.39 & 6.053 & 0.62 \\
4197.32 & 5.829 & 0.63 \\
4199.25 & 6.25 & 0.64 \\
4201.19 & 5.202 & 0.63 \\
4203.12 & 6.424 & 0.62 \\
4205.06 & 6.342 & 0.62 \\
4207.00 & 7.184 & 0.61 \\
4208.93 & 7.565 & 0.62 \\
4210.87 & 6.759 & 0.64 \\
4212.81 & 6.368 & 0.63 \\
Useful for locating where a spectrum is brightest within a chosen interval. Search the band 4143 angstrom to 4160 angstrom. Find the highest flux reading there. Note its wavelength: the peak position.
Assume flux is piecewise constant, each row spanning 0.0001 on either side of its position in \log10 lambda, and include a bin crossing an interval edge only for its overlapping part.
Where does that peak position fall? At 4153.10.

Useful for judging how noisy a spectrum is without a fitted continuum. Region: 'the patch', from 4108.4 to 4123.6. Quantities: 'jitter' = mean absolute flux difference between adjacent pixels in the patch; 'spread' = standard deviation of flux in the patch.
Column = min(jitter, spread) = 0.33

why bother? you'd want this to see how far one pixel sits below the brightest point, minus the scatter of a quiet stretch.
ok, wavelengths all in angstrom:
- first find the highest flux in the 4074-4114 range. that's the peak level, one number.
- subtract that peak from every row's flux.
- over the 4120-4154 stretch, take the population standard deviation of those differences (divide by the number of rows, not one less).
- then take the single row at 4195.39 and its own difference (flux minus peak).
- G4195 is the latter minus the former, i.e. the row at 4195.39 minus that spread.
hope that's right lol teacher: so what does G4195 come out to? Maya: -2.06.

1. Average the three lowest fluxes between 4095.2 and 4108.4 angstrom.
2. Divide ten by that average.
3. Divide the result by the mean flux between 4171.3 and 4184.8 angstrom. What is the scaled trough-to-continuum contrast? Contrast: 0.35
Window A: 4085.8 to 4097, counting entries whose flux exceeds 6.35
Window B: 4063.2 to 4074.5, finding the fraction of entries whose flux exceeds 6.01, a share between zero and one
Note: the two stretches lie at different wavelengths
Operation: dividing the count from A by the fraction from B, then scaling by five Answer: 90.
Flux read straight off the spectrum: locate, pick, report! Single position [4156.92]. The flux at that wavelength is 6.228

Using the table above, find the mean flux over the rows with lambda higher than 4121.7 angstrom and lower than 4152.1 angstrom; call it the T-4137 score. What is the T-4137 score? 6.29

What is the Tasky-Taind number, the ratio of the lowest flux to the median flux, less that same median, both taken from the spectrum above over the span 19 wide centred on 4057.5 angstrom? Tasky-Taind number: -5.52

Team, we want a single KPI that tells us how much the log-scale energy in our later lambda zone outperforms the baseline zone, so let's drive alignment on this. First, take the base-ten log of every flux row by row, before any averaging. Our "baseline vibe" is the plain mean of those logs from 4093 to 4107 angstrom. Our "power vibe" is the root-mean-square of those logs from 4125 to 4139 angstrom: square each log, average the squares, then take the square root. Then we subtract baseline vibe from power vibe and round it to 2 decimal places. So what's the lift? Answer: 0.06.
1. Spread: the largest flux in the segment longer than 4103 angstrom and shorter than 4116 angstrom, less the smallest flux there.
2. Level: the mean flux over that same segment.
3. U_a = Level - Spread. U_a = 4.5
